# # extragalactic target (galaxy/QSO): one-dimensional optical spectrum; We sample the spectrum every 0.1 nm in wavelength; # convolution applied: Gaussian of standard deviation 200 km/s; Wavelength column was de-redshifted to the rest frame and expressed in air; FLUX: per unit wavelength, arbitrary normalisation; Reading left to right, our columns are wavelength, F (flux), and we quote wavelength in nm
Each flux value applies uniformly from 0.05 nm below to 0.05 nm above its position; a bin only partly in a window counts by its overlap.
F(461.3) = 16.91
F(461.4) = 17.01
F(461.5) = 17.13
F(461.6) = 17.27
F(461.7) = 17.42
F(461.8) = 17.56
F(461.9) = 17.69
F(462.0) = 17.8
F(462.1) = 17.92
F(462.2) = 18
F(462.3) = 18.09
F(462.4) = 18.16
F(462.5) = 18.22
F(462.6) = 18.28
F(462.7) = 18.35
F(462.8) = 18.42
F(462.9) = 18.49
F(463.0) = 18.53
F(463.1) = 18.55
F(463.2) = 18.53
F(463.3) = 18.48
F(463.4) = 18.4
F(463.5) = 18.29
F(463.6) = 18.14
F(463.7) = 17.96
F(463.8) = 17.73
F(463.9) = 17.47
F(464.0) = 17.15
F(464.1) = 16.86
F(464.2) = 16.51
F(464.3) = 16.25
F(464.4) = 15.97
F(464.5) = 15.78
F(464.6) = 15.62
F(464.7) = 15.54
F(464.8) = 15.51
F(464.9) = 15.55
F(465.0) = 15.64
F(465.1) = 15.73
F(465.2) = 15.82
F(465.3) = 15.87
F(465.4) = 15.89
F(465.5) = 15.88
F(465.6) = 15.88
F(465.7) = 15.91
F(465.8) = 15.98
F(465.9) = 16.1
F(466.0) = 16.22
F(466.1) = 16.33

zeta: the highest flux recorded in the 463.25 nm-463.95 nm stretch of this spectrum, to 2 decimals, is 18.48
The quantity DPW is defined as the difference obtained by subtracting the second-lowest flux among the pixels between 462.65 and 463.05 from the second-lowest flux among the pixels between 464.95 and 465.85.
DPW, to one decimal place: -2.7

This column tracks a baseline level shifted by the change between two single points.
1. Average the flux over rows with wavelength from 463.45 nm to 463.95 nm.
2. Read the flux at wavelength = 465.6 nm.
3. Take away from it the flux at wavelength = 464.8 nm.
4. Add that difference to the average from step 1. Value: 18.3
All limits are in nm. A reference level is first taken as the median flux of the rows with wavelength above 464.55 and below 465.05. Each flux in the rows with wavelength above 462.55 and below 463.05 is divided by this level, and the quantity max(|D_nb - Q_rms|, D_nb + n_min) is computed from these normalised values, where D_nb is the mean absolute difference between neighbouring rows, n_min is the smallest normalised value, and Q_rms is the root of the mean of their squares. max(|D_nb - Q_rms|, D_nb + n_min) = 1.18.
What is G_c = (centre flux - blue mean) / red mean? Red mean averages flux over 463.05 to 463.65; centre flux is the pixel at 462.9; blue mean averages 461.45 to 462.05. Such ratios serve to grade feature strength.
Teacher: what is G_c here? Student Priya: 0.05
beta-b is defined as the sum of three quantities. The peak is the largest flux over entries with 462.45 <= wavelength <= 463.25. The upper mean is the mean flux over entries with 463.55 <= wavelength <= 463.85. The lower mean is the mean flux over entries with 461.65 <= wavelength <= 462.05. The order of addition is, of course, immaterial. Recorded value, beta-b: 54.1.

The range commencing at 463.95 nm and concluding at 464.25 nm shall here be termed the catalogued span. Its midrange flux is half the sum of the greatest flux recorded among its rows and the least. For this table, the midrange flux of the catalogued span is 16.8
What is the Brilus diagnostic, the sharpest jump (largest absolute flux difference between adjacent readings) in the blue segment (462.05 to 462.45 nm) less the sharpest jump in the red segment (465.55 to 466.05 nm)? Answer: -0.03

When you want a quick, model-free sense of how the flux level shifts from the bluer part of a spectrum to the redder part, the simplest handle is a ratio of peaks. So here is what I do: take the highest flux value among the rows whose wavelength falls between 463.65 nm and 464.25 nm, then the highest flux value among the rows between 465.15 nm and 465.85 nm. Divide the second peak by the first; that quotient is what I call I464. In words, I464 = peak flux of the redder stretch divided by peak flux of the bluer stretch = 0.89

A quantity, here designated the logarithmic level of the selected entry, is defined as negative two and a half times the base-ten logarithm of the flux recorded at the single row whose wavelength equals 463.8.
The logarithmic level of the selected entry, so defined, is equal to -3.12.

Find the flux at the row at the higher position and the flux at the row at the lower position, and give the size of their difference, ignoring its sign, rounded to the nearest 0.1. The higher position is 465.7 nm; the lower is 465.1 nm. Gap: 0.2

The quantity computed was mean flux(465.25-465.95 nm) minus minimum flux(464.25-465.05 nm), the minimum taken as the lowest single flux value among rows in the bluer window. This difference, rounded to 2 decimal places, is 0.42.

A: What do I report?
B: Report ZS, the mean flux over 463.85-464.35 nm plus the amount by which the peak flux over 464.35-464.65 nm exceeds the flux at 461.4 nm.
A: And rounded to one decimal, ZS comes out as 15.8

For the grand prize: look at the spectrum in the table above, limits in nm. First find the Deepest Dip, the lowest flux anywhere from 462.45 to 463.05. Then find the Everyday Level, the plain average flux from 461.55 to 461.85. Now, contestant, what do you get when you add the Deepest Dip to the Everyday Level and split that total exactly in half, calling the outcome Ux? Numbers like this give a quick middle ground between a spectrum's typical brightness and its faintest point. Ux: 17.8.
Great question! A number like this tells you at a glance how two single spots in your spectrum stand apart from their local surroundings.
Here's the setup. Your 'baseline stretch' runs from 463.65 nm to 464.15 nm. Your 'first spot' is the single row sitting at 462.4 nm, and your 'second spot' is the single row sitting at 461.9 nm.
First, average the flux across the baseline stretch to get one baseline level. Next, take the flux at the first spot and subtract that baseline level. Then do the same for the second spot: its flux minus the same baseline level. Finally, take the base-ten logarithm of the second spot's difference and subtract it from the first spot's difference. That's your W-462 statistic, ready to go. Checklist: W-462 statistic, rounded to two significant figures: 1.3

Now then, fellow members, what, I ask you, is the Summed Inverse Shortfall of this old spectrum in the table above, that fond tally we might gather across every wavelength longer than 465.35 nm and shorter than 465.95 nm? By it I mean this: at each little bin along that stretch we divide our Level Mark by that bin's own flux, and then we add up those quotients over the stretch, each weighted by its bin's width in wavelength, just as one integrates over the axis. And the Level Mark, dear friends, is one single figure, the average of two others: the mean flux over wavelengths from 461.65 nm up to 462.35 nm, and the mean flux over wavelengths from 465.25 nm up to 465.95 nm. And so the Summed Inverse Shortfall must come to 0.635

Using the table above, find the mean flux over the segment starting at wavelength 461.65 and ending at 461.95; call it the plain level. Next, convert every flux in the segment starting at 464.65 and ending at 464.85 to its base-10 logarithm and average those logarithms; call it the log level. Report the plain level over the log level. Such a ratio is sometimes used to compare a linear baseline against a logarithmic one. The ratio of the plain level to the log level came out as 14.74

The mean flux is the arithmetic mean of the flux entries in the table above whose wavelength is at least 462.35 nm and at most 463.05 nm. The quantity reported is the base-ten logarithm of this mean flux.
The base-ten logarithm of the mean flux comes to 1.26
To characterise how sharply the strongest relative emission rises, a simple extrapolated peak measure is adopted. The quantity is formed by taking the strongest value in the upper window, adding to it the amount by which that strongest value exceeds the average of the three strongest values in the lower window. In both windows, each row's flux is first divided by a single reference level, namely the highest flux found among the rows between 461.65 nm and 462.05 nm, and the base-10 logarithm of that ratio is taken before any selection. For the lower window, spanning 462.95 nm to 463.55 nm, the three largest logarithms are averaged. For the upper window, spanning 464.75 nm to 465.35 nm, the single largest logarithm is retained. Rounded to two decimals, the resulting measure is -0.12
